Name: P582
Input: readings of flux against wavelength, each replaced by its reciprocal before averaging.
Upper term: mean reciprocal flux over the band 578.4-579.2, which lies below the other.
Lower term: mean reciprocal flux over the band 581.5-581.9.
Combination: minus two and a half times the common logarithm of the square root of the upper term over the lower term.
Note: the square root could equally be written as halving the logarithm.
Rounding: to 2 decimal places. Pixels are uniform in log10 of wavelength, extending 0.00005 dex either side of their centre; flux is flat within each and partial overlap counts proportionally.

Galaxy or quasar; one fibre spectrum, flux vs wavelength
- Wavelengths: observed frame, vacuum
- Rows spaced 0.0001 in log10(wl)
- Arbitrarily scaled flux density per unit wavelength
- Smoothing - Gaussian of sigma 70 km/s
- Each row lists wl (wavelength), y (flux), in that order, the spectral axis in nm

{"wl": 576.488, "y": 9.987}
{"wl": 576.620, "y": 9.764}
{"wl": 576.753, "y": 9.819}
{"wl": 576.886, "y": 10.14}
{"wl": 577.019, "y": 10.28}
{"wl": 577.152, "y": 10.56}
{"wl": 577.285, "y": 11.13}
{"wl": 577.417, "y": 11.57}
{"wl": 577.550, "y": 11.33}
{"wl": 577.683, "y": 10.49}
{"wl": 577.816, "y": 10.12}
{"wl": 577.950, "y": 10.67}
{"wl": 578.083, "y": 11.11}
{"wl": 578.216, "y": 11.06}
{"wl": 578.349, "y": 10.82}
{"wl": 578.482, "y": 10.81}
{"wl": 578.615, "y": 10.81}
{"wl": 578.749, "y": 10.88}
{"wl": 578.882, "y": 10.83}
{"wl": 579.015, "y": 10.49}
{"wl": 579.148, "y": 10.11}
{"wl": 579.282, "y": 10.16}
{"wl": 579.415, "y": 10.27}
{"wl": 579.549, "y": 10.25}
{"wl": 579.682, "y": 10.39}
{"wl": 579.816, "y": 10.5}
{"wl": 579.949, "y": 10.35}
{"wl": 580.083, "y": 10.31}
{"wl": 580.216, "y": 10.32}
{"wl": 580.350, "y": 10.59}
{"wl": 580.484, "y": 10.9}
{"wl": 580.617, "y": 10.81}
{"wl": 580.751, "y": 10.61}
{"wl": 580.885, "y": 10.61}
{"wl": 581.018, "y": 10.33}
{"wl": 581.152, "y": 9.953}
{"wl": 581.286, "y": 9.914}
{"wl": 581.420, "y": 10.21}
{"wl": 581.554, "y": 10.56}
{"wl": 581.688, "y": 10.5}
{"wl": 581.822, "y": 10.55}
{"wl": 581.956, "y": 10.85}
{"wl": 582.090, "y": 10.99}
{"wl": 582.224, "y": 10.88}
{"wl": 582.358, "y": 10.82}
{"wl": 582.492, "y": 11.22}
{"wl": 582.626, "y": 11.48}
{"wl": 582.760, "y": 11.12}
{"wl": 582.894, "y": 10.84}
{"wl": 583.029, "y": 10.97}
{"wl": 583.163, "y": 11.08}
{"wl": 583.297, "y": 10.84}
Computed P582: 0.01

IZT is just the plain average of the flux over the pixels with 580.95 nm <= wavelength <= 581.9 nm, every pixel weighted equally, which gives 10.3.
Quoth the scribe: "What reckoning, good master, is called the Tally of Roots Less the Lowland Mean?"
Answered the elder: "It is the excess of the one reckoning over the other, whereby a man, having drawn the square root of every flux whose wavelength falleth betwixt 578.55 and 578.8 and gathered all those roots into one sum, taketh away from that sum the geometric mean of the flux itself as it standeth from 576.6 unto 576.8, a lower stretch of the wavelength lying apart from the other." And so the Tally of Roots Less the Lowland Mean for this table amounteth -3.2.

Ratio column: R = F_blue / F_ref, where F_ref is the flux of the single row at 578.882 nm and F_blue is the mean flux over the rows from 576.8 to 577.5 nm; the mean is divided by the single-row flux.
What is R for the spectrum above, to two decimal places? 0.99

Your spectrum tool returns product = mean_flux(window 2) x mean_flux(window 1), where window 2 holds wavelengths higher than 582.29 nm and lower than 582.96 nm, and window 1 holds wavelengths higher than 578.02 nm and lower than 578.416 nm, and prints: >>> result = 122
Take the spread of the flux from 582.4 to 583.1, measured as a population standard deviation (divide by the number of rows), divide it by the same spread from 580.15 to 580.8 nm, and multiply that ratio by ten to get 11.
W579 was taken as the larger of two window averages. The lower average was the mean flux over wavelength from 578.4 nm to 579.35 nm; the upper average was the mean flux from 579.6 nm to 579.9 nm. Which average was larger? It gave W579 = 10.6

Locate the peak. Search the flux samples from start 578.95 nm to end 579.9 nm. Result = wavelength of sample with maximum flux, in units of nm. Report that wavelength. 579.816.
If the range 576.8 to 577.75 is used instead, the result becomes 577.417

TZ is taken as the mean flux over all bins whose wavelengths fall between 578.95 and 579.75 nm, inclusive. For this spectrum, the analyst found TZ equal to 10.3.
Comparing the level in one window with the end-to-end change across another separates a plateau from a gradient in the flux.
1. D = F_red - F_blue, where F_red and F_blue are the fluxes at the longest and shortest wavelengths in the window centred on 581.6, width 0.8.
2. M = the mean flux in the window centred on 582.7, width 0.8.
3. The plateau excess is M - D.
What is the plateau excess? 10.1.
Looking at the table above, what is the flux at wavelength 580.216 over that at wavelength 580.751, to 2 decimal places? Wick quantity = 0.97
